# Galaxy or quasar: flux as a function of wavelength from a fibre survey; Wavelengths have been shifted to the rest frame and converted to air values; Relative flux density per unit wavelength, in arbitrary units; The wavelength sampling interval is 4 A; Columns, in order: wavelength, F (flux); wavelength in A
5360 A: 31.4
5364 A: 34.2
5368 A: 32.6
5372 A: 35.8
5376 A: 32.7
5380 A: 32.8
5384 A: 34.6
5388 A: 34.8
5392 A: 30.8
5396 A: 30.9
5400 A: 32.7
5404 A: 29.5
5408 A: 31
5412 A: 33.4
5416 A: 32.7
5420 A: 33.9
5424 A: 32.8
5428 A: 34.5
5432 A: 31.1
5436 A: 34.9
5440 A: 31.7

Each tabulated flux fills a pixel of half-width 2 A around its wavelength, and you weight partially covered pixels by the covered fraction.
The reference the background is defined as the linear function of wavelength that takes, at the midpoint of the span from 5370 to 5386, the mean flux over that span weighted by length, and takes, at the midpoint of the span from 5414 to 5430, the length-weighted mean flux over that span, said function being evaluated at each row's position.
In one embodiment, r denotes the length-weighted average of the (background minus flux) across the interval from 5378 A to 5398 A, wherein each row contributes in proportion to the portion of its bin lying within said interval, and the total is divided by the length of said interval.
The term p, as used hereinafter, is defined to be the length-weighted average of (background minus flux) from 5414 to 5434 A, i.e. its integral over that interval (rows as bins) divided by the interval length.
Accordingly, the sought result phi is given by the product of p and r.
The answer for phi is 0.5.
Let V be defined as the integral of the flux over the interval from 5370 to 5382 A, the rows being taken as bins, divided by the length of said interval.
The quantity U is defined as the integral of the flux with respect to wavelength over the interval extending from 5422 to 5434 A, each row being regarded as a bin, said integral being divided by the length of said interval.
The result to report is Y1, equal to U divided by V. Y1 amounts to 0.97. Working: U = 32.8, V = 33.8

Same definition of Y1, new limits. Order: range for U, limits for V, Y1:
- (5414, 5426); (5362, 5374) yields 0.97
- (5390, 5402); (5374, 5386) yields 0.94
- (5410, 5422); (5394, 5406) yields 1.07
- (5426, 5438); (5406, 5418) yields 1.04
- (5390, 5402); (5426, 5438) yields 0.94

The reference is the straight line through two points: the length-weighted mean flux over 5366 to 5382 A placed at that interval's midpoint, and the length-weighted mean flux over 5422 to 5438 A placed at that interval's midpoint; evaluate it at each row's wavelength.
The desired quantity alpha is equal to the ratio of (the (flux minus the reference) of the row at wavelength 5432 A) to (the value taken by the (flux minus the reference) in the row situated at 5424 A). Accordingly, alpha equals 4.1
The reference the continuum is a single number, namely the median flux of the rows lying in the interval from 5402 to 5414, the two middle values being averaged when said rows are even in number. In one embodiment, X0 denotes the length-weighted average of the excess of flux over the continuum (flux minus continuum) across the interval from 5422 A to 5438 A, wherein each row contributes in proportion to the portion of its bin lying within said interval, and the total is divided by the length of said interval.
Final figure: 2.3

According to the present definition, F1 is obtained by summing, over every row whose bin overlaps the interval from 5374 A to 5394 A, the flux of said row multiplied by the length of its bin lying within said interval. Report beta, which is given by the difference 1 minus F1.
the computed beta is -662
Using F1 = 663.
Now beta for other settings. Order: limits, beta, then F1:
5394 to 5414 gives -629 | 630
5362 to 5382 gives -671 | 672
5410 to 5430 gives -668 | 669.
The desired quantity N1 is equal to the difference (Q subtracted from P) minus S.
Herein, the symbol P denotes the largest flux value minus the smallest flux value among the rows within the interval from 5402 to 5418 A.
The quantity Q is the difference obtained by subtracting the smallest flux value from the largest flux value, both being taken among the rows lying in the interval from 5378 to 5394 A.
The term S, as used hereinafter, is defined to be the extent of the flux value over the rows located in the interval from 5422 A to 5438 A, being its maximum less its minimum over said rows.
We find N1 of -3.9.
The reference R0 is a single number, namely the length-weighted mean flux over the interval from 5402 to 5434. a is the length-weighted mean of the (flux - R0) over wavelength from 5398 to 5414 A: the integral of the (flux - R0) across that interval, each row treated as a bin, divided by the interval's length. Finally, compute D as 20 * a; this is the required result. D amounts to -14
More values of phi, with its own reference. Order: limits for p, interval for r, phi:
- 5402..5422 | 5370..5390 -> -0.3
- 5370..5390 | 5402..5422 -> -0.3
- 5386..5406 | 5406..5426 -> 1.6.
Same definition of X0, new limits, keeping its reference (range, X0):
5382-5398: 1.8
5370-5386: 3.0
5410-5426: 2.2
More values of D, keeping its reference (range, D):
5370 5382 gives 28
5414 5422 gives 19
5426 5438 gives 23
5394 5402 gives -11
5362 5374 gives 37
